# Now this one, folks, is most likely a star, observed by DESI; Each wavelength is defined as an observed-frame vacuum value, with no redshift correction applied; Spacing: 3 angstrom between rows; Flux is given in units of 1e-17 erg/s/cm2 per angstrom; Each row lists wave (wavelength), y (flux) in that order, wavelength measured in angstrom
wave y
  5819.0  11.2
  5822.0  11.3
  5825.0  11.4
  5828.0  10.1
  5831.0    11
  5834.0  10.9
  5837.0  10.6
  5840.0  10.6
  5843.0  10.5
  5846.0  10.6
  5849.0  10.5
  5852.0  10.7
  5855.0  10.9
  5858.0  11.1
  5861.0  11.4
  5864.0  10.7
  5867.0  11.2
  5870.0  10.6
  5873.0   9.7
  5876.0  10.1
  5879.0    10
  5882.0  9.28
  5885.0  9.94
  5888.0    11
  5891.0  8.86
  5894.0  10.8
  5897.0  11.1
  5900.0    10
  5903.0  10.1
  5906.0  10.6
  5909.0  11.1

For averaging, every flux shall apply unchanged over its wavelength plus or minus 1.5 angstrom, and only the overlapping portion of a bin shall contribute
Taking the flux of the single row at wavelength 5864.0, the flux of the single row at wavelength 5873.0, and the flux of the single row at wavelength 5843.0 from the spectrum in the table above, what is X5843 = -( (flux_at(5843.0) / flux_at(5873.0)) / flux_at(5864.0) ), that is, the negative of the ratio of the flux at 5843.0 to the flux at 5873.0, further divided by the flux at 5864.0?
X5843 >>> -0.101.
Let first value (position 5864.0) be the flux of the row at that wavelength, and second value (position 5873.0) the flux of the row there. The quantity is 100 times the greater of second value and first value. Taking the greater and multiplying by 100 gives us 1070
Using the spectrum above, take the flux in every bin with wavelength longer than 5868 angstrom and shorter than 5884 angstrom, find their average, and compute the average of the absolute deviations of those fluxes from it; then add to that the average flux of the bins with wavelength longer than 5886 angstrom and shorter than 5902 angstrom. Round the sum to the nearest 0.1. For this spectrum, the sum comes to 10.7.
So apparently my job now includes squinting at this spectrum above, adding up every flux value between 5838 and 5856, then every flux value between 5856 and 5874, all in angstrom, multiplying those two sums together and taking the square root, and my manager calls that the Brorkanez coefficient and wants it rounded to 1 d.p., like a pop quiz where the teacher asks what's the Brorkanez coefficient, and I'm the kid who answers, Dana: 64.2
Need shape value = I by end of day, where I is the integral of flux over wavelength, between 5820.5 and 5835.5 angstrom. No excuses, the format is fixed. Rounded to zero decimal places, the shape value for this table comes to 164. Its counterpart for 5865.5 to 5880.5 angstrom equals 155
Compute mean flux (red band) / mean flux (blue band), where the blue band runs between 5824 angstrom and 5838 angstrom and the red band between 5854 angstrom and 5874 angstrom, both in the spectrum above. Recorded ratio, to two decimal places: 1.00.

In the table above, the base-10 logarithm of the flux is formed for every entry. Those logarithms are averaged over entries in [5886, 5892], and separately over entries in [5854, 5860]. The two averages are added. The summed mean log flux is 2.04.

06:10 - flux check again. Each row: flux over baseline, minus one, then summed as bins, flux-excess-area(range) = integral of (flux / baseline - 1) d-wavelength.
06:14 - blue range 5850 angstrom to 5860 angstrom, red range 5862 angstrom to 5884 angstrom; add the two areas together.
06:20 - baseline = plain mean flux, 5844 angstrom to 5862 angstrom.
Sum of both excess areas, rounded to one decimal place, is -1.2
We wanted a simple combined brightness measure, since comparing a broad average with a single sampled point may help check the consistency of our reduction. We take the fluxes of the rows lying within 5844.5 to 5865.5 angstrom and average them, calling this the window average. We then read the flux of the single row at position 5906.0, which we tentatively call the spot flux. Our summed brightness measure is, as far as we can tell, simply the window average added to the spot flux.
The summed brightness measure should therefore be 21.4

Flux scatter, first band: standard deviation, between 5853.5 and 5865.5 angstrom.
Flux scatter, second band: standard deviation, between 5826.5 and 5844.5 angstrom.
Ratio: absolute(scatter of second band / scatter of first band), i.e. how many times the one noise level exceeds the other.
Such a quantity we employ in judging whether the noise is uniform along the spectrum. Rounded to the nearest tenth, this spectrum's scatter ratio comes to 1.1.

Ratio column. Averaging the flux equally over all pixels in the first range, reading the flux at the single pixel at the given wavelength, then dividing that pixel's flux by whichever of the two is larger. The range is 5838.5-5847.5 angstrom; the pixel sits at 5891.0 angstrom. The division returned 0.84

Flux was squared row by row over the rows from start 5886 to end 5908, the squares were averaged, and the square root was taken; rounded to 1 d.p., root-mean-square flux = 10.4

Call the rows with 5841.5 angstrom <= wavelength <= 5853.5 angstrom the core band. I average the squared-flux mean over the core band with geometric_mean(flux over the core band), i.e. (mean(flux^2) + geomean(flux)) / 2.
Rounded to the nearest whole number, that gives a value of 61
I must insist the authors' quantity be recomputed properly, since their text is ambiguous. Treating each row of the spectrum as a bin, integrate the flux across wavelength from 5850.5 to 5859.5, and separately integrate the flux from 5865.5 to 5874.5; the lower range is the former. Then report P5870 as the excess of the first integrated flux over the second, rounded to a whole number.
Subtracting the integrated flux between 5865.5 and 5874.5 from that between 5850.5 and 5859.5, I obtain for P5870 4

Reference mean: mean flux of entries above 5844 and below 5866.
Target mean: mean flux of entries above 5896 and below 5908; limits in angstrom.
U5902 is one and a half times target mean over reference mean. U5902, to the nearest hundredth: 1.45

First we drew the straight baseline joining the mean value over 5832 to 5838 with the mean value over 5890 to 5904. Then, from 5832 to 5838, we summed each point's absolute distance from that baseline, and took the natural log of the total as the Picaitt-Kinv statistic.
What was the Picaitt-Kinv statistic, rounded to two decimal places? -1.30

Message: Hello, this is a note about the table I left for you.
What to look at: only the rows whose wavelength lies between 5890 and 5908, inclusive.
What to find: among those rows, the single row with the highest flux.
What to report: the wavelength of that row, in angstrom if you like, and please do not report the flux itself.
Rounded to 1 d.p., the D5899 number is 5897.0 angstrom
